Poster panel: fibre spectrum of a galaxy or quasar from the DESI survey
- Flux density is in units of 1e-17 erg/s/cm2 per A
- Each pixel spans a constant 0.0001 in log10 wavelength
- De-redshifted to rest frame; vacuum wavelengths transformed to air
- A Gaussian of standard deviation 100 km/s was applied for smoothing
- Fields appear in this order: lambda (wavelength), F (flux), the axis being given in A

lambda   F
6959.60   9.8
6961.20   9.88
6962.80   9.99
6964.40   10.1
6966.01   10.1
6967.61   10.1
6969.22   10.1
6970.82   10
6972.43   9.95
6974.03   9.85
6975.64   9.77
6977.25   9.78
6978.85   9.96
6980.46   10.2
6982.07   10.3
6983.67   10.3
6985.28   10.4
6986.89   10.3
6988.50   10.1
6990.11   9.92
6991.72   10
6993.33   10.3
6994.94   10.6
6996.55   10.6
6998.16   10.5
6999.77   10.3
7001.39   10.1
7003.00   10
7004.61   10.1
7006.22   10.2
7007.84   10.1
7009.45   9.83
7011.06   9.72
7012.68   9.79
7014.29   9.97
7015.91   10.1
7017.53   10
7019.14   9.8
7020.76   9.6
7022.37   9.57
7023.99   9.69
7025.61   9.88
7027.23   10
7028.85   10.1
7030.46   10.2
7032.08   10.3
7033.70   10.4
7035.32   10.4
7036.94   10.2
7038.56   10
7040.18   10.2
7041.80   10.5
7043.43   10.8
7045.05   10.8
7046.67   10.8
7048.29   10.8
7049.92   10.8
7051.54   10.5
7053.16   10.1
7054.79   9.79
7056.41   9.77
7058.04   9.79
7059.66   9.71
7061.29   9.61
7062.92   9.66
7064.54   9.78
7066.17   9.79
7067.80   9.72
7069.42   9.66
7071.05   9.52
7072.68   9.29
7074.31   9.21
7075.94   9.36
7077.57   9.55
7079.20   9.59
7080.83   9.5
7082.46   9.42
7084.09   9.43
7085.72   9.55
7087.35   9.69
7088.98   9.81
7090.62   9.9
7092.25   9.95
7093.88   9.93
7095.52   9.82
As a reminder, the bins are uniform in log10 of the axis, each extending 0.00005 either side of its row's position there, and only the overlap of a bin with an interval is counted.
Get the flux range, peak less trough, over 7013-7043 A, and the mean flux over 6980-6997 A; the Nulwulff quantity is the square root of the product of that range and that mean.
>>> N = 3.1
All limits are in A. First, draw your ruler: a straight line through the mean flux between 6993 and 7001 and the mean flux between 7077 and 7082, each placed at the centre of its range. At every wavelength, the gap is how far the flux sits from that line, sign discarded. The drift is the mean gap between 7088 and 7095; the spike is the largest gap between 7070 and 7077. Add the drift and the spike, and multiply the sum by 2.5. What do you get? 2.2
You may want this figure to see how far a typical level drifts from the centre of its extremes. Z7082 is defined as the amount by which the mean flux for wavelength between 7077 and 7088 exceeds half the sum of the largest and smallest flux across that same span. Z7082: -0.02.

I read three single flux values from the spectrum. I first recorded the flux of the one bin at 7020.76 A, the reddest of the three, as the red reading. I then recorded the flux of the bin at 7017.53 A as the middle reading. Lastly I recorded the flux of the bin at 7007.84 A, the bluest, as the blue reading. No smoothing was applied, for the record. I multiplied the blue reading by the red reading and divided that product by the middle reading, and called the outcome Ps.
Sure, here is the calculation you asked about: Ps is 9.70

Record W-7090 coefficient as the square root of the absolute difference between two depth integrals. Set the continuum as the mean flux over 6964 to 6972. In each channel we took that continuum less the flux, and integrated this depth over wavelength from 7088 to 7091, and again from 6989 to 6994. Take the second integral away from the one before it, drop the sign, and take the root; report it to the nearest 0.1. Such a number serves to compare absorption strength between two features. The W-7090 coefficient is 0.8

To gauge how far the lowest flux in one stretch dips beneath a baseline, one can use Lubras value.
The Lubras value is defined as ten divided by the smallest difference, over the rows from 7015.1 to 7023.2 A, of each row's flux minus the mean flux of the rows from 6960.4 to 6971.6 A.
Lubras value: -21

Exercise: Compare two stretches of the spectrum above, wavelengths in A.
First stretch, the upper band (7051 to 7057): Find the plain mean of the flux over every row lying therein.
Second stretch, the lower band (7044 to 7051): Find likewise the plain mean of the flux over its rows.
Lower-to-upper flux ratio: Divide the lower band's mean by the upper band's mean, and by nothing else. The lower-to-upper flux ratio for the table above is 1.08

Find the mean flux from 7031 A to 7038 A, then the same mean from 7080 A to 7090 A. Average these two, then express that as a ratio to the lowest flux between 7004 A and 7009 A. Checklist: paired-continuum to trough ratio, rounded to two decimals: 0.98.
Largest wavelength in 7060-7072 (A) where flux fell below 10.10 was 7071.05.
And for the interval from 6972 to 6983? 6978.85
